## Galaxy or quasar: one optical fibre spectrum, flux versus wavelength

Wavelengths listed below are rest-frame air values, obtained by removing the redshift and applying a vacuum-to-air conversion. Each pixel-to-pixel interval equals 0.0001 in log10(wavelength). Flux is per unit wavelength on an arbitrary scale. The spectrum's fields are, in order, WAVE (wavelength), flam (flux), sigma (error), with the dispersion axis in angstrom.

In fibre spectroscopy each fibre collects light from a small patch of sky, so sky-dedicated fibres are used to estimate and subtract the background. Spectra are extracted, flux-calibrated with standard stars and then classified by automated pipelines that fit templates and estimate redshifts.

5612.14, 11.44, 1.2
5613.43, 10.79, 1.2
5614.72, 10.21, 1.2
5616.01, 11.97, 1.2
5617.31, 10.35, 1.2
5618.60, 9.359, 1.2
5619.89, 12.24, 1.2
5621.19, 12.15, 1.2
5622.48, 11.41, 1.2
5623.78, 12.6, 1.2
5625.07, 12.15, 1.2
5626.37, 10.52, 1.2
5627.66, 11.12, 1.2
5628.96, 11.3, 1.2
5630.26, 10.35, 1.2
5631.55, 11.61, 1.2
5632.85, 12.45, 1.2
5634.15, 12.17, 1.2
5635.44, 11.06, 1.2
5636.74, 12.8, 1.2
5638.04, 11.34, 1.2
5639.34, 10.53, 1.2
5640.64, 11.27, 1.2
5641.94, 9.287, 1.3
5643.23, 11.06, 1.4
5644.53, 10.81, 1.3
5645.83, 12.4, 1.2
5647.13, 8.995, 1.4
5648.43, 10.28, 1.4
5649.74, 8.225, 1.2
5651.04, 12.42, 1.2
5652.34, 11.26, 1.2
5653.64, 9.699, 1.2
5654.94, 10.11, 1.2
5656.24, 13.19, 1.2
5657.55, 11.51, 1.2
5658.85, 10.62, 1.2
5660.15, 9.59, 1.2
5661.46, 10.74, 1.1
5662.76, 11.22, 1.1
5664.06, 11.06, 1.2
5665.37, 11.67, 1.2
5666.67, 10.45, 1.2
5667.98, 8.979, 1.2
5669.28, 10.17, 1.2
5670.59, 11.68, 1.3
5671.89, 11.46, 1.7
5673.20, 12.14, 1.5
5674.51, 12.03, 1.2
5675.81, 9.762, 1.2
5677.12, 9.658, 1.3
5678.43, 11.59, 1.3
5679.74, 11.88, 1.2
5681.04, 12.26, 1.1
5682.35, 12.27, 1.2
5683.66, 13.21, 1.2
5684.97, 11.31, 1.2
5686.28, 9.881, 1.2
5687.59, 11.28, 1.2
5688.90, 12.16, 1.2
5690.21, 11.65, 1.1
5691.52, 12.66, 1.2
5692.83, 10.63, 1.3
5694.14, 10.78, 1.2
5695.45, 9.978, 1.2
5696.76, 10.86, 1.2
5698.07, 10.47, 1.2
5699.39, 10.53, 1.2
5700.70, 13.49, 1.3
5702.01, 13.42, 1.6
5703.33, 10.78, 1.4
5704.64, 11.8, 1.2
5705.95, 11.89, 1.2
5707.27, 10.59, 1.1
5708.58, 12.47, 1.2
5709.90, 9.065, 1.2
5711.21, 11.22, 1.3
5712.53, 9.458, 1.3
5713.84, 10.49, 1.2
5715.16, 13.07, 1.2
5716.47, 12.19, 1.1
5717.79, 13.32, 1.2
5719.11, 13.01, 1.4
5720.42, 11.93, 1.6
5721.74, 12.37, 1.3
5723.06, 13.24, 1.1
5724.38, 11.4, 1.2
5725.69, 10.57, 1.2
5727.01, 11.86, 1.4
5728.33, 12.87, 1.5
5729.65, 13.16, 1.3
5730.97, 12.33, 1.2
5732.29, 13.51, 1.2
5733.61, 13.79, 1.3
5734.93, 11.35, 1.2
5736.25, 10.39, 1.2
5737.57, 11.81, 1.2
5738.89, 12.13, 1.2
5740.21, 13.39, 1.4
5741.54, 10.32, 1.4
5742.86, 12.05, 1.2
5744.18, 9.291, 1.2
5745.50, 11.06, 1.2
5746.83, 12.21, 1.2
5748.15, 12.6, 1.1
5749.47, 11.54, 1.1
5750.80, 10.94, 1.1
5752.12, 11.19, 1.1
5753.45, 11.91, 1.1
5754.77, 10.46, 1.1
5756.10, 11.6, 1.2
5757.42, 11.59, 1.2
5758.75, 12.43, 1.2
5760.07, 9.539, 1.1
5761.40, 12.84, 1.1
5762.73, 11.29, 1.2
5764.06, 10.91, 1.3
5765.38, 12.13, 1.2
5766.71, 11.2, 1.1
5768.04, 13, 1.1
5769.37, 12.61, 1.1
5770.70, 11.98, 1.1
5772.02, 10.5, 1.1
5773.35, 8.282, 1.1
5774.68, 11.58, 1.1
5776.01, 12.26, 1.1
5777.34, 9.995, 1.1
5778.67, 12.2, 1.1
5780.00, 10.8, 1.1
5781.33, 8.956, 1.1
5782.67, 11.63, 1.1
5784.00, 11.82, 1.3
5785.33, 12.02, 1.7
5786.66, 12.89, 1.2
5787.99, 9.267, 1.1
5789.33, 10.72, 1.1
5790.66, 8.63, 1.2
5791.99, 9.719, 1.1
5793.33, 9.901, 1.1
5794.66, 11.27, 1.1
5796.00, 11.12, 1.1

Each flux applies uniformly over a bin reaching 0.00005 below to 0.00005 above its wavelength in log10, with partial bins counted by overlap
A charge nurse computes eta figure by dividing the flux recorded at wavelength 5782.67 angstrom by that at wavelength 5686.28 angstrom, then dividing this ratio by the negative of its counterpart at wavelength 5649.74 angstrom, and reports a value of -0.143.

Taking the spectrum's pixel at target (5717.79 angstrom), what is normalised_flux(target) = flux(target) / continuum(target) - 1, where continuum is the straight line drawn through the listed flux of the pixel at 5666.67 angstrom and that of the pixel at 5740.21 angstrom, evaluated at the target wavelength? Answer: 0.1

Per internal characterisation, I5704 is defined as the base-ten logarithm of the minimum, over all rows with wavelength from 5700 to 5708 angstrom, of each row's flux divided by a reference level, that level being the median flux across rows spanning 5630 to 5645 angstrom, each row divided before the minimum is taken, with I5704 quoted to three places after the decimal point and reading -0.023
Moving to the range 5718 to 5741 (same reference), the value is -0.031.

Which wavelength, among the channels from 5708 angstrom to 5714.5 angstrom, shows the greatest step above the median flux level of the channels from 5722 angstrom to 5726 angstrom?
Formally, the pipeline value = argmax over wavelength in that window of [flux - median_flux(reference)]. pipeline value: 5708.58 angstrom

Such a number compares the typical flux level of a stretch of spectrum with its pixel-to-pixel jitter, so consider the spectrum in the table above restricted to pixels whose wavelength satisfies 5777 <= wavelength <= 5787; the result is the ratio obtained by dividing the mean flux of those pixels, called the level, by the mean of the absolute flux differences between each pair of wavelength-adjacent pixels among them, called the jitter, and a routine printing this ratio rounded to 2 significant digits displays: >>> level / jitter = 8.4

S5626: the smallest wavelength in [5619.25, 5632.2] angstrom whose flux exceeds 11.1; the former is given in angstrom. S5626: 5619.89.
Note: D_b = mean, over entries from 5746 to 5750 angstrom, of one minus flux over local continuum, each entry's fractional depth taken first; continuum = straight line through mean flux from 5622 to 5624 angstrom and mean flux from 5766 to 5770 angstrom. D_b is 0.01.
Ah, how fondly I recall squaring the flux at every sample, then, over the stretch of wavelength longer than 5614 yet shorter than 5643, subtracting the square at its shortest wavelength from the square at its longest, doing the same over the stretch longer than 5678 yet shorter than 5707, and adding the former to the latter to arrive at -11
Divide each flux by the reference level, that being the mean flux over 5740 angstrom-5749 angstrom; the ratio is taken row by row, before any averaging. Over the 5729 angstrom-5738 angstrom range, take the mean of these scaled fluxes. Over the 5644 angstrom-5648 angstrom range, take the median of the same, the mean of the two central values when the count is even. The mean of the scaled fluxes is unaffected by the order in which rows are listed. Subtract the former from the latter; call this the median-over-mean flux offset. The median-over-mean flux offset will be -0.13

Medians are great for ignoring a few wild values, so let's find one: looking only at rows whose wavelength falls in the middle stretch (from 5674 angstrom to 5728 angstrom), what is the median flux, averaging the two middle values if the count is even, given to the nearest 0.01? 11.65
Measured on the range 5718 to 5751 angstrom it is 12.05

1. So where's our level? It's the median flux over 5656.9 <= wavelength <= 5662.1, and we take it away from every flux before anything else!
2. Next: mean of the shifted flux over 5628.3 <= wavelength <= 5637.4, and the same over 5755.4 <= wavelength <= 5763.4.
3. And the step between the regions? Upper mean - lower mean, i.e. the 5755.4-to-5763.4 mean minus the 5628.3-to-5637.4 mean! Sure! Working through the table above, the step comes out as -0.1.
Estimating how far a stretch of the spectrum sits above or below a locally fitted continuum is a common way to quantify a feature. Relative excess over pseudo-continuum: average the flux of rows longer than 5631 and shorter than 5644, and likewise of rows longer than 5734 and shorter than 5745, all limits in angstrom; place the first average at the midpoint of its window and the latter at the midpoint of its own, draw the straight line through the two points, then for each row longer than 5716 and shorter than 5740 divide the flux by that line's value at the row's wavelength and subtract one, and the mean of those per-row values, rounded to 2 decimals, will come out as 0.08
